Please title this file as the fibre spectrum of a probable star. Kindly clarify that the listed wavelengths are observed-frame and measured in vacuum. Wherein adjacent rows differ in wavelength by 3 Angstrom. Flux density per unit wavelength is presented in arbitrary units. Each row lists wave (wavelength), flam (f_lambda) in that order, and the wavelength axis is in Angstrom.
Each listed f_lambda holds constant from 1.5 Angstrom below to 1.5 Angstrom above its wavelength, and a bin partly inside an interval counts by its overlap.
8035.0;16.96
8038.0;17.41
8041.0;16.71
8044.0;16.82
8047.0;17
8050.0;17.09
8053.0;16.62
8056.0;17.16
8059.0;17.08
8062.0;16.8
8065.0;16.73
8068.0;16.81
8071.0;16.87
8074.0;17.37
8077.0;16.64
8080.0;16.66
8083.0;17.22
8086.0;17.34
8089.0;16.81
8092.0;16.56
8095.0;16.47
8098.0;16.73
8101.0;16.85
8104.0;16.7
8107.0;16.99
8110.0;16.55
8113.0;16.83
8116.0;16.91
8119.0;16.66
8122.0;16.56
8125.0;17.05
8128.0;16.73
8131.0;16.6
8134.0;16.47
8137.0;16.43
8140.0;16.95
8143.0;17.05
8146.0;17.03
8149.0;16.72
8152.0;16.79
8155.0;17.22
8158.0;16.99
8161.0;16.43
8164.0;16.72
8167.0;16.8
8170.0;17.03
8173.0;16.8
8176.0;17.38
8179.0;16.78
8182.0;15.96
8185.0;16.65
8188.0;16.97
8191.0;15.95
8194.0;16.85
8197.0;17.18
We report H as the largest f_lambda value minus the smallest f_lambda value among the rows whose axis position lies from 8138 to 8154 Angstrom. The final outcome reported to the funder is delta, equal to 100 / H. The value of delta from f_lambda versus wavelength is 303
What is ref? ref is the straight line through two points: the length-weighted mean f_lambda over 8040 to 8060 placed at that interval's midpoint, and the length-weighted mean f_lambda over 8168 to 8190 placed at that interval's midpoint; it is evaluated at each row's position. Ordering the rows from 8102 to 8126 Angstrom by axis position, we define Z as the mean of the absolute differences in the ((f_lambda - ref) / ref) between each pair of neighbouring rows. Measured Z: 0.016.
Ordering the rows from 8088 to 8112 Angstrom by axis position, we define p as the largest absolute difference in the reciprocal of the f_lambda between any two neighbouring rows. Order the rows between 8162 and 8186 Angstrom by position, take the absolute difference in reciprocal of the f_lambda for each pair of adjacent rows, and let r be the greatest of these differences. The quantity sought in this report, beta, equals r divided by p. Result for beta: 2.0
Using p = 0.0016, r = 0.0031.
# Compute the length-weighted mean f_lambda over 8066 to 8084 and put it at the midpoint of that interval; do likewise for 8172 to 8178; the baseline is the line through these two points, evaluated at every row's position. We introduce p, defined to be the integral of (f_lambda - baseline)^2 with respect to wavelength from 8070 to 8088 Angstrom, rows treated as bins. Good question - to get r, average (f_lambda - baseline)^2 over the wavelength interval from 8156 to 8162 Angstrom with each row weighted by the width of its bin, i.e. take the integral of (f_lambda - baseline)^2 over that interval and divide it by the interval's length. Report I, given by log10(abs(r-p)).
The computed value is 0.2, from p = 1.83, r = 0.17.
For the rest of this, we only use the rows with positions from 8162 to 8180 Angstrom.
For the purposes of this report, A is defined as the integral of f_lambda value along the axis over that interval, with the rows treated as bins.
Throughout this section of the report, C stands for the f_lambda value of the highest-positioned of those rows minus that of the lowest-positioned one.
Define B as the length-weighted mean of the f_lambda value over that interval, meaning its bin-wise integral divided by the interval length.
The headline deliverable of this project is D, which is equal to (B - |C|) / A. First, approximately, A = 304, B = 16.9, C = 0.06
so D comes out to 0.0554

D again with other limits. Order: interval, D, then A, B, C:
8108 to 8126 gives 0.0539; 302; 16.8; 0.50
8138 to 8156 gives 0.0547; 305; 16.9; 0.27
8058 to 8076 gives 0.0546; 305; 16.9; 0.29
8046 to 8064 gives 0.0549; 305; 17.0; -0.20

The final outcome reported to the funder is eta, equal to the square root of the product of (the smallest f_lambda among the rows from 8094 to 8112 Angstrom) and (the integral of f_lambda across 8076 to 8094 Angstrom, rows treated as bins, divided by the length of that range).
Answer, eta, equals 16.7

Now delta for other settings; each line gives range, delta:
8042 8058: 185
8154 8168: 127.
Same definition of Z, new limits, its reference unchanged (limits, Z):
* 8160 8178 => 0.017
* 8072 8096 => 0.019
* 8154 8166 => 0.021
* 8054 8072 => 0.007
